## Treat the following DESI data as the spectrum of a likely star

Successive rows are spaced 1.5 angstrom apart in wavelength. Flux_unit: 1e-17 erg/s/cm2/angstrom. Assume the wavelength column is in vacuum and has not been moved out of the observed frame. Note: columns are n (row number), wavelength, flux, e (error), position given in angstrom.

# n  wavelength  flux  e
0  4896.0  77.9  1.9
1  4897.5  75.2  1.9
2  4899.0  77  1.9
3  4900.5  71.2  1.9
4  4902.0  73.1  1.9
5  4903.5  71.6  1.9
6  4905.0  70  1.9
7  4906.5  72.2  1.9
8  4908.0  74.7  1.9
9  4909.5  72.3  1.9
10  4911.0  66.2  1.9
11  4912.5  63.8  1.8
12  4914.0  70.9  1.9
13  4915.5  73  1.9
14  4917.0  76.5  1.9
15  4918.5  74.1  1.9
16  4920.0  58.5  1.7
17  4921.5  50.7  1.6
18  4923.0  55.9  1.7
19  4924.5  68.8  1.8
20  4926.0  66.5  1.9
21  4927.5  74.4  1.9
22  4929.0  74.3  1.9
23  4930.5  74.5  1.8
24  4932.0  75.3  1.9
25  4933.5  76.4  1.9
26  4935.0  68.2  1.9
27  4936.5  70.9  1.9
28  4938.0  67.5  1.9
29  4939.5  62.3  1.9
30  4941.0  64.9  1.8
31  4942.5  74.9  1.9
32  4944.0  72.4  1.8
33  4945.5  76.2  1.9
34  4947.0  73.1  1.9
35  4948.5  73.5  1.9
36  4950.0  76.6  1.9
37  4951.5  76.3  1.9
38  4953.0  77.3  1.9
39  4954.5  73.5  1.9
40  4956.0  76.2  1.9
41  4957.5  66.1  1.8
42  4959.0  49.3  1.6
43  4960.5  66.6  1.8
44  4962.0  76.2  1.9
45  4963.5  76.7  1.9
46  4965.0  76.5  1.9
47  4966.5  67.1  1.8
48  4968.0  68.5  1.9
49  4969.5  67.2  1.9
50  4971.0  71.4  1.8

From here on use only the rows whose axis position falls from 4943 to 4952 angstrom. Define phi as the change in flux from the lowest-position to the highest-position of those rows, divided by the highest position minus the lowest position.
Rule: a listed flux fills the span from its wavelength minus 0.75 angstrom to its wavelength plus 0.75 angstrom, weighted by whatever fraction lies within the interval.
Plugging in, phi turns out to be 0.5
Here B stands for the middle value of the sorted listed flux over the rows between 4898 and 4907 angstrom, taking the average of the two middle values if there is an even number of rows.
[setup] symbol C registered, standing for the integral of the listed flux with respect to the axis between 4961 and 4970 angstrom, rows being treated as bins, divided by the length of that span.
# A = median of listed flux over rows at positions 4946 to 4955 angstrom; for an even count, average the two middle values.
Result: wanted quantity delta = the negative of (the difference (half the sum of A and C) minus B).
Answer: -1.6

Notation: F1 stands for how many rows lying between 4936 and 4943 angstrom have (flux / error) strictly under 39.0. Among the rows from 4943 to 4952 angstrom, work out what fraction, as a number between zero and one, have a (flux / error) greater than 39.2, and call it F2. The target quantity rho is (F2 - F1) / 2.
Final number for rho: -1.67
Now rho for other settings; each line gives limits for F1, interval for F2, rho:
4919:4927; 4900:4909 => -2.42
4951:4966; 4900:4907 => -2.00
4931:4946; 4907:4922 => -2.40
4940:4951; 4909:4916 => -1.50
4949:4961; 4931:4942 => -1.86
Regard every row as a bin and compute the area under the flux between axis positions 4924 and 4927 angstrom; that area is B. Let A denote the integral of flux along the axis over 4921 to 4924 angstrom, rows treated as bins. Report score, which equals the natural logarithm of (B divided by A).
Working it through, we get 0.22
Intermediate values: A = 164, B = 204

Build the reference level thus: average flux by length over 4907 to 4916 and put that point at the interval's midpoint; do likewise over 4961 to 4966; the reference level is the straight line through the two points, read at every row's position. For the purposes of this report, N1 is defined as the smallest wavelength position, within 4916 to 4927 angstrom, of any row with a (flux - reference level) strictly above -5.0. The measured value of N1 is 4917.0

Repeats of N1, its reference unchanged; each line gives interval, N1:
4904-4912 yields 4905.0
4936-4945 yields 4936.5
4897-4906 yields 4897.5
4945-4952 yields 4945.5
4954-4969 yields 4954.5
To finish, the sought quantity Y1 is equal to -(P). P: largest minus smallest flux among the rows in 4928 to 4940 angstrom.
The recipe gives -14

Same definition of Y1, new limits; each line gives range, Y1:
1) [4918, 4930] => -24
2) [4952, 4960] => -28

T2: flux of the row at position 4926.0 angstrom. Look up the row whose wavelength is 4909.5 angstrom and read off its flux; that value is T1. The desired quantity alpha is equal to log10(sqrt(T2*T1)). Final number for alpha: 1.84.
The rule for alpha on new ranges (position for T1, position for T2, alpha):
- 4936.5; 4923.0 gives 1.80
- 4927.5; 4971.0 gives 1.86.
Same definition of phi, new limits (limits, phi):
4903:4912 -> -0.7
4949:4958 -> -1.4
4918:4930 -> 0.0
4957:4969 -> 0.2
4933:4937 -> -1.8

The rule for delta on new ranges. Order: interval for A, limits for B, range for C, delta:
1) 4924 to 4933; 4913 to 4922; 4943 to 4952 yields -2.5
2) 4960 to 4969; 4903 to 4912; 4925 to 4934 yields -1.0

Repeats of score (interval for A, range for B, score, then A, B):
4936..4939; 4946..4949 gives 0.07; 205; 221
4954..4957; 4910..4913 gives -0.12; 223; 197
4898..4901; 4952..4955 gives 0.02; 223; 227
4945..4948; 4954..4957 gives 0.00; 223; 223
